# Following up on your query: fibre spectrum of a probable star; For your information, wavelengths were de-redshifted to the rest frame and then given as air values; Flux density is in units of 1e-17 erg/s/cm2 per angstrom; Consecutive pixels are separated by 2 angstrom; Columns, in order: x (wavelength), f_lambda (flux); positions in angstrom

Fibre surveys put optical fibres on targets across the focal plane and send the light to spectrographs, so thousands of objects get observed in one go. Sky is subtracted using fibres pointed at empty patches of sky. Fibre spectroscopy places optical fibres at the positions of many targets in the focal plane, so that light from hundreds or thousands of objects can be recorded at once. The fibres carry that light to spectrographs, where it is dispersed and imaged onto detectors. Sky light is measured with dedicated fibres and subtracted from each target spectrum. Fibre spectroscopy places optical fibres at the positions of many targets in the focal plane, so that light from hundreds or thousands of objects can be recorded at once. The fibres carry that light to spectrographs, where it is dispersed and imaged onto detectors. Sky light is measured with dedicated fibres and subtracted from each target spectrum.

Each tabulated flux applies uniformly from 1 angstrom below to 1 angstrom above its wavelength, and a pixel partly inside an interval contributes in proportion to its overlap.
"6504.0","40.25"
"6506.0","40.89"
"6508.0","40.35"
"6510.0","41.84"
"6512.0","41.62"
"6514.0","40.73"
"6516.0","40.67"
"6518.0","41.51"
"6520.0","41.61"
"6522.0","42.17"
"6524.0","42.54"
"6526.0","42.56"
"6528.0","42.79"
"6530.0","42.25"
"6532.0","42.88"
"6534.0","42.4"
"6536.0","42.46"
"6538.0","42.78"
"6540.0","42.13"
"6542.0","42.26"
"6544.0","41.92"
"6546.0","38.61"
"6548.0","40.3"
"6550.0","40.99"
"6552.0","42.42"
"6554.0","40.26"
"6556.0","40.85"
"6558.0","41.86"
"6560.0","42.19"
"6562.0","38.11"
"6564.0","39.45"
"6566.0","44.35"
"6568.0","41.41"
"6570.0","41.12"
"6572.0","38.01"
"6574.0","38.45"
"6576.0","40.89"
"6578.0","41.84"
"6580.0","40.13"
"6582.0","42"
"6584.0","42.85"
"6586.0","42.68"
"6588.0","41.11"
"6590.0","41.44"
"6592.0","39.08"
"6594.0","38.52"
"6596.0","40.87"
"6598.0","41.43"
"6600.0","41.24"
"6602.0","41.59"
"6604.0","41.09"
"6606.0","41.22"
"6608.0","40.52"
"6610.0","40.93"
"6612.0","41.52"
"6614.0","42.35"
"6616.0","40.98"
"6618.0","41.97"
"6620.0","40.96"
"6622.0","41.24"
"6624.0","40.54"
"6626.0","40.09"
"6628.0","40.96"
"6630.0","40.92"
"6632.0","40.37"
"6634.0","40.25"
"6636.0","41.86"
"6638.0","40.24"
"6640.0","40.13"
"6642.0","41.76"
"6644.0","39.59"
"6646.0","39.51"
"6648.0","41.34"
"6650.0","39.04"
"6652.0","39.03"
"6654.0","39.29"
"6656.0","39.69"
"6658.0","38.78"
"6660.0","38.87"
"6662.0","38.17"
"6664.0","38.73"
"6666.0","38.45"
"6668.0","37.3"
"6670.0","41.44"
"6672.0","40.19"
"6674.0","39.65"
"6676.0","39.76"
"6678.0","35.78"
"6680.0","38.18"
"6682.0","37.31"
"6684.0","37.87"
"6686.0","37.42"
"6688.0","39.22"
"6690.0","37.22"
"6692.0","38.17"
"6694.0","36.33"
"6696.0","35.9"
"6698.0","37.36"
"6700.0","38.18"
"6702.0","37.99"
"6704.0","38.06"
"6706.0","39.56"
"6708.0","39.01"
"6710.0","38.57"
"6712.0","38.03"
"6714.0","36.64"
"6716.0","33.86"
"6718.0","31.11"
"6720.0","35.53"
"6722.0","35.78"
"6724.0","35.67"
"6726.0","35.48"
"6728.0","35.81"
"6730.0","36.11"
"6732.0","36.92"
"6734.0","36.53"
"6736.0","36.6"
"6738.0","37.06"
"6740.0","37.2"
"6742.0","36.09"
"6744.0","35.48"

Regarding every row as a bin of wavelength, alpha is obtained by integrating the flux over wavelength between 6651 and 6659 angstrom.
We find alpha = 314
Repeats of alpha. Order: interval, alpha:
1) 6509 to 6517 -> 330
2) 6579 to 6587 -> 335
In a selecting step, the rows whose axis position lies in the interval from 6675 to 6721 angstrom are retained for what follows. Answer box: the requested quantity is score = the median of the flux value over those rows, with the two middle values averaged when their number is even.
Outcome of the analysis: 37.9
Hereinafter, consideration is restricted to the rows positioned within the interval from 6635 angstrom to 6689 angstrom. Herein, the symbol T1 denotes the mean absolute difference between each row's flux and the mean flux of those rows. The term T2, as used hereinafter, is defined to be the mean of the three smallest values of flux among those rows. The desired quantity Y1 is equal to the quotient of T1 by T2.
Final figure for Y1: 0.0297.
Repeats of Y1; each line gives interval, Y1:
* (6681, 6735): 0.0393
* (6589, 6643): 0.0157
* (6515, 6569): 0.0269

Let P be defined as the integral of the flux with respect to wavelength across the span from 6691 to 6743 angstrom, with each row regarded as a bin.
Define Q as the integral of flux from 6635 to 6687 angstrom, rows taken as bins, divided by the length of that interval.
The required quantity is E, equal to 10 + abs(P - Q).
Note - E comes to 1878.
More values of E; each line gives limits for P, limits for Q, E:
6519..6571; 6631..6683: 2136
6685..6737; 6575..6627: 1883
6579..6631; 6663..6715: 2108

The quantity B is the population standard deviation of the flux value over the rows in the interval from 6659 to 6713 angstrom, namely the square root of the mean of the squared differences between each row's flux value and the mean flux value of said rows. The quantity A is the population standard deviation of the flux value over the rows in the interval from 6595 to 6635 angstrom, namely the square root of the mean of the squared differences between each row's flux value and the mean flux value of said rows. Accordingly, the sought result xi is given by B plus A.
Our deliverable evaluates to 1.8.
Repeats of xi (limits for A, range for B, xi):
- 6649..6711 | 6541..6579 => 2.9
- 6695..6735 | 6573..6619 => 3.0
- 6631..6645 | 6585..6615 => 1.8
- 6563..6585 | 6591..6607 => 2.9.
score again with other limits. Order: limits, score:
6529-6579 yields 41.8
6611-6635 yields 41.0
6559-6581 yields 40.9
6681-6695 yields 37.4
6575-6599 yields 41.3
